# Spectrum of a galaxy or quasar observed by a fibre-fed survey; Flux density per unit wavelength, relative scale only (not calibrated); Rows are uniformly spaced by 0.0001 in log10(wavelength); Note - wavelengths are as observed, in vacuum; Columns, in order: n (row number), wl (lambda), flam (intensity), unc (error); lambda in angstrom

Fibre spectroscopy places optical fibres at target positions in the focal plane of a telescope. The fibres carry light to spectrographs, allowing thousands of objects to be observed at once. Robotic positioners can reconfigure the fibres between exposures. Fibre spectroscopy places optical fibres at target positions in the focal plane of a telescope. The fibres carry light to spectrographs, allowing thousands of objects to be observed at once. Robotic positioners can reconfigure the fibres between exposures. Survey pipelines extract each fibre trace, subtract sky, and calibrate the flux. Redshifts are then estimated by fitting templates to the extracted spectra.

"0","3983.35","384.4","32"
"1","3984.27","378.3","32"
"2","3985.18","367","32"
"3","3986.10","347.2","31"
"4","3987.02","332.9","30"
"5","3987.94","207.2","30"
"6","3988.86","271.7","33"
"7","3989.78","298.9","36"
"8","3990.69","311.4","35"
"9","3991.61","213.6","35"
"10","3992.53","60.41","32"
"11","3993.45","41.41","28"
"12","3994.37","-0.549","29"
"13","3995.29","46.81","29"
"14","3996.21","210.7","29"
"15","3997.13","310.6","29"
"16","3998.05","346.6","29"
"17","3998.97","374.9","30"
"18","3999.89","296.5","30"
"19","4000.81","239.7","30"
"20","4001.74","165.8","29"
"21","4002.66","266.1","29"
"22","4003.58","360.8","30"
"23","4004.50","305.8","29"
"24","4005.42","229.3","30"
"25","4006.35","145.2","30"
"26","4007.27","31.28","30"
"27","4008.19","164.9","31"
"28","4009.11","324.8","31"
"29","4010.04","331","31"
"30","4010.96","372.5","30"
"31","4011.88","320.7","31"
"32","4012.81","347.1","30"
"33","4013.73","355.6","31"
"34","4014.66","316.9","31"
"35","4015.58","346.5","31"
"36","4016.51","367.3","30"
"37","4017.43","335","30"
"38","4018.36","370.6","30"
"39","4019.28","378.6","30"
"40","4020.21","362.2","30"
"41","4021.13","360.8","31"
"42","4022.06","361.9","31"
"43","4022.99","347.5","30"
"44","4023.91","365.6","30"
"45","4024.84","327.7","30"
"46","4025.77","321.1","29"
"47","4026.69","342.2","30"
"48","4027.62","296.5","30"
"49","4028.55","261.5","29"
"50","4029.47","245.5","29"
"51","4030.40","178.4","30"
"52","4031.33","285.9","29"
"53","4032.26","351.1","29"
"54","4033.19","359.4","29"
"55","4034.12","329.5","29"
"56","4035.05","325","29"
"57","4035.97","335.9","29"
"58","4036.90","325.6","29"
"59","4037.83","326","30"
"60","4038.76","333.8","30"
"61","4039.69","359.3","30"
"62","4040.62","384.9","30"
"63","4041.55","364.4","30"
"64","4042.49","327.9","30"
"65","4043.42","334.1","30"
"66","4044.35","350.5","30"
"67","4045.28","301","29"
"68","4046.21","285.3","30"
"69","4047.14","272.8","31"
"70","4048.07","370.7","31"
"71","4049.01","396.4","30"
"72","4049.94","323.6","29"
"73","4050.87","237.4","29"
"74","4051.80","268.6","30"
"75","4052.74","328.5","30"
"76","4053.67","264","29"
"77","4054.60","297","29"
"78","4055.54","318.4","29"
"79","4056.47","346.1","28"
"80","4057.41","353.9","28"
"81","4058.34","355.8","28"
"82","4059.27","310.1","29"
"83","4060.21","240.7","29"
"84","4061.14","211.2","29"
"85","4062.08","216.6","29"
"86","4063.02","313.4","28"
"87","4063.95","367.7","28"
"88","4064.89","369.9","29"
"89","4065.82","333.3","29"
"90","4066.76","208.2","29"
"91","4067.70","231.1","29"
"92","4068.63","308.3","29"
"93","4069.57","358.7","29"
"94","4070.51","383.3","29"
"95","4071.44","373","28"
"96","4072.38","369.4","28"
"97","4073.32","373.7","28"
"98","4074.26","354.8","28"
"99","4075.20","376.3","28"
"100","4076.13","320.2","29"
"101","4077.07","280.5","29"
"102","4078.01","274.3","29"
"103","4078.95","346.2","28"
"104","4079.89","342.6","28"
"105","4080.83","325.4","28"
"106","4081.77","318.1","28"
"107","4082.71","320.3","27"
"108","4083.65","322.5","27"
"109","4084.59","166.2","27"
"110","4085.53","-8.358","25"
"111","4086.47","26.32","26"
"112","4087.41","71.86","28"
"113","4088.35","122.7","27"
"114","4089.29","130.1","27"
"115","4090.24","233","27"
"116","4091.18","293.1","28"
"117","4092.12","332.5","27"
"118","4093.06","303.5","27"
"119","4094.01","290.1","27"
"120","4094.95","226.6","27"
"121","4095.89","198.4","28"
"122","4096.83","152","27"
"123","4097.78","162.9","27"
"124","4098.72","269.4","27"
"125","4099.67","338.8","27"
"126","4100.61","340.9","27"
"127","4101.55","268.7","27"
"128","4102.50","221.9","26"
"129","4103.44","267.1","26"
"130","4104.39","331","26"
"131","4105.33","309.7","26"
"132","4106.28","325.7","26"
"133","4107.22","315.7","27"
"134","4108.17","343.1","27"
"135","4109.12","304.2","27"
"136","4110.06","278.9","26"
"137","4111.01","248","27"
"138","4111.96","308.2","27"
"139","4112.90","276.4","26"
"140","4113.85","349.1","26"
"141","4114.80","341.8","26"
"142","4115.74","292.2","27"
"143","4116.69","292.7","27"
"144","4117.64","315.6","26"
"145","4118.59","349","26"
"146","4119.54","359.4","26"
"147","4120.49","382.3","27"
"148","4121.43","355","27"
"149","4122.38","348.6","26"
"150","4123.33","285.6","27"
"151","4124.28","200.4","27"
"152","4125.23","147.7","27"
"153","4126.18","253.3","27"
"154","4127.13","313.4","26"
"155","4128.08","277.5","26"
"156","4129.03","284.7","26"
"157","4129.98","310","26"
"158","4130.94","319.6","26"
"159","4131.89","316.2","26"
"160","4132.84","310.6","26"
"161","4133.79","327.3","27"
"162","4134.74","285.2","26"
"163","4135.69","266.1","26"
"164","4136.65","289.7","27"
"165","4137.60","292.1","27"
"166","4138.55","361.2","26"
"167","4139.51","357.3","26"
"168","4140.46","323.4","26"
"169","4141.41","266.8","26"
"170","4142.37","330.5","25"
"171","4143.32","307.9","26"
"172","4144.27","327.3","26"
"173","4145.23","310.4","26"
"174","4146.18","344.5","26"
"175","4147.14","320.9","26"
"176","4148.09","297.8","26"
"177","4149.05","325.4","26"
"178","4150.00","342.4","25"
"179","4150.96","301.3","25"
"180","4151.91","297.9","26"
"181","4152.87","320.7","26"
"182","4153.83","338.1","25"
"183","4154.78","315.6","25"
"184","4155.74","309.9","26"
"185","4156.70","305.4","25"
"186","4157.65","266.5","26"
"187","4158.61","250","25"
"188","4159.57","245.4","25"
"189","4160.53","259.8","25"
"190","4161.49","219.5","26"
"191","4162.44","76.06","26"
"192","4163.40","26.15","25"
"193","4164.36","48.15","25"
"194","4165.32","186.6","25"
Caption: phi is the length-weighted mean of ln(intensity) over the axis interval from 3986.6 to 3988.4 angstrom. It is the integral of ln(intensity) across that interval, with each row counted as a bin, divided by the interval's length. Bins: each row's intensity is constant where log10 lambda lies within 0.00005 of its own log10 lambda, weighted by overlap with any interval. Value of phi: 5.56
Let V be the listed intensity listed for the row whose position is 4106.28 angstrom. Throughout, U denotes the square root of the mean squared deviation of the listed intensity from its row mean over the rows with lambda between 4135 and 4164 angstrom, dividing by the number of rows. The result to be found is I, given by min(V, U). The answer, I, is 71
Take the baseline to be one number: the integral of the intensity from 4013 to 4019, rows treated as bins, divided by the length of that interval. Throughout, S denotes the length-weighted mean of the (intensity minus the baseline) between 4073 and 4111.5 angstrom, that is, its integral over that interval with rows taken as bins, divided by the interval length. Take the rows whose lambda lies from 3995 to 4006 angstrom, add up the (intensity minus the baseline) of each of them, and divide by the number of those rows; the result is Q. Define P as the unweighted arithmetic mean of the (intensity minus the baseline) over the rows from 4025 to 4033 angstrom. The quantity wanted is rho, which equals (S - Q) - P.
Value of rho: 65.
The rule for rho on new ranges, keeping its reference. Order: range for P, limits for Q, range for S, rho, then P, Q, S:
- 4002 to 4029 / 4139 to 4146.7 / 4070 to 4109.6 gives -10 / -39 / -29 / -78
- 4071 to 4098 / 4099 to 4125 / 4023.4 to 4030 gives 93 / -95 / -40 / -42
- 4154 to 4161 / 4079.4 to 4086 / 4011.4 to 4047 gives 146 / -71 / -94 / -19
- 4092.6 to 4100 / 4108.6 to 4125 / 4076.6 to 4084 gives 112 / -107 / -39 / -34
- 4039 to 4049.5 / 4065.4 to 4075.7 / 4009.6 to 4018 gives 19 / -9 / -16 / -6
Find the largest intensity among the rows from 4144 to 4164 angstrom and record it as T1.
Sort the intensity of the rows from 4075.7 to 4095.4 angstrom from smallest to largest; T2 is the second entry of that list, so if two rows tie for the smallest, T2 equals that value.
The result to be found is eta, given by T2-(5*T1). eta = -1696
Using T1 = 344.5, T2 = 26.32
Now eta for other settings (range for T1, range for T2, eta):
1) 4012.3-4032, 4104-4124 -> -1617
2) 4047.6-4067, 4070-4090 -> -1956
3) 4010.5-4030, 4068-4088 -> -1867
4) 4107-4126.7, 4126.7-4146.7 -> -1645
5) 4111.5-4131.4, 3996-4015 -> -1766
